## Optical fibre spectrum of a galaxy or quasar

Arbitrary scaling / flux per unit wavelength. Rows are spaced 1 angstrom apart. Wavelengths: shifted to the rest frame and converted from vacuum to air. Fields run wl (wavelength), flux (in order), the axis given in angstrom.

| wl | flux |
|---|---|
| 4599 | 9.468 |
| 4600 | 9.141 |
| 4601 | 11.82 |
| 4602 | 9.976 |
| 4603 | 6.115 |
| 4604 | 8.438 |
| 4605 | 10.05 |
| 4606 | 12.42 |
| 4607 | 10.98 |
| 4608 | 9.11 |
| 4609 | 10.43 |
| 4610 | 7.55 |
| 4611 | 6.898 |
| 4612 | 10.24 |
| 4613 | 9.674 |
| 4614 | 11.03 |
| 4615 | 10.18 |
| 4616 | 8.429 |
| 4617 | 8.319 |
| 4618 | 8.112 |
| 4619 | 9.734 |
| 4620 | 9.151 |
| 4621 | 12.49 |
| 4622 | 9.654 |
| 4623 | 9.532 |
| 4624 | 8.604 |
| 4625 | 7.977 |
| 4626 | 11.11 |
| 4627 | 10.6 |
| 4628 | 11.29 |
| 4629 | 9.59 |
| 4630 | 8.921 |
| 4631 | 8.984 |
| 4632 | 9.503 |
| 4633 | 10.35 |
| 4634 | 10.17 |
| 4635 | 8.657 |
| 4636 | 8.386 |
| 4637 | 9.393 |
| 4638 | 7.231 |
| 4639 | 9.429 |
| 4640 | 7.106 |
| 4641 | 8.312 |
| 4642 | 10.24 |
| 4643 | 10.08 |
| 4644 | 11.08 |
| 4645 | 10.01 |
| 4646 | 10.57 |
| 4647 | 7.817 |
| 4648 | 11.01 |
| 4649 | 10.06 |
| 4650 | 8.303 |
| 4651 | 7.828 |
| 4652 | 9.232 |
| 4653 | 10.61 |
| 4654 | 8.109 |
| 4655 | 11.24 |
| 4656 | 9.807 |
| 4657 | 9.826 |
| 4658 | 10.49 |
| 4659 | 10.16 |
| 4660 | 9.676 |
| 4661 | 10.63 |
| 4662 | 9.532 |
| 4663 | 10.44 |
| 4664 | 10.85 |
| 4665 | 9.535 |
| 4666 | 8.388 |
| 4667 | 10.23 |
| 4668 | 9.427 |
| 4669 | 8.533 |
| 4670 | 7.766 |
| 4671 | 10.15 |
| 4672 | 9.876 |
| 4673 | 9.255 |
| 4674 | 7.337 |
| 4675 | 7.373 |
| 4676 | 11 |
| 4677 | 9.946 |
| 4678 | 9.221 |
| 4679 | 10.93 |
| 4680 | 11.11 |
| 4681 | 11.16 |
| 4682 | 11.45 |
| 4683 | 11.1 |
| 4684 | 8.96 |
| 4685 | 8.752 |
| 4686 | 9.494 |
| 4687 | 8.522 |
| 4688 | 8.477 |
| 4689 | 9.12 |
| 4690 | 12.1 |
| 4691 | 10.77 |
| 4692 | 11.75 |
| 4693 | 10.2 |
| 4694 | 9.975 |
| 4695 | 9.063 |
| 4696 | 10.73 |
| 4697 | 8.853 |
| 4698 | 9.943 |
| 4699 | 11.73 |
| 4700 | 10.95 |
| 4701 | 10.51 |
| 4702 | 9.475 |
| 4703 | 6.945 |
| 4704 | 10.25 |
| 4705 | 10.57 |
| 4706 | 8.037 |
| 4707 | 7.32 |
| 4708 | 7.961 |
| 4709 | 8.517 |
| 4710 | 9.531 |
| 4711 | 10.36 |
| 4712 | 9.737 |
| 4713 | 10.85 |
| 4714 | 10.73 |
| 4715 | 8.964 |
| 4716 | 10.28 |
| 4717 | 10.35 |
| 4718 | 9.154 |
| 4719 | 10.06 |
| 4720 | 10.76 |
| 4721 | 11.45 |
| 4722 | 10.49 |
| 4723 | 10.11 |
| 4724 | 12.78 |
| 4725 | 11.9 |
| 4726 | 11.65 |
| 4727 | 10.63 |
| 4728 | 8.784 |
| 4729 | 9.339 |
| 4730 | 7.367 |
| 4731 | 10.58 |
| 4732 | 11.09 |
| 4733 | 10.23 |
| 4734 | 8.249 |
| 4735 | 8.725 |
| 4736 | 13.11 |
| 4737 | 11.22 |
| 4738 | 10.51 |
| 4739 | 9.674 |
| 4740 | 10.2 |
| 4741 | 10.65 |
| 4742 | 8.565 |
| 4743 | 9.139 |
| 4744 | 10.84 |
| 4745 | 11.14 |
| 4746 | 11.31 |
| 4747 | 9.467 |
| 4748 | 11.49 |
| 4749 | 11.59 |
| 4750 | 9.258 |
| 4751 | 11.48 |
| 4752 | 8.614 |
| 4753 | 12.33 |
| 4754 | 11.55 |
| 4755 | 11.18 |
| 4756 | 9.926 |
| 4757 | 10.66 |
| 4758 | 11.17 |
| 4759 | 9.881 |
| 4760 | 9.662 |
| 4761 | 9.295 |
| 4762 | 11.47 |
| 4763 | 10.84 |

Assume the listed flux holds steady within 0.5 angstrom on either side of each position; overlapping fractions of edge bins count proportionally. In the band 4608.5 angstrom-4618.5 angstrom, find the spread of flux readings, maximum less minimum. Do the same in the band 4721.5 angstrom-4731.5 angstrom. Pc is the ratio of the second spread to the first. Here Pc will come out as 1.3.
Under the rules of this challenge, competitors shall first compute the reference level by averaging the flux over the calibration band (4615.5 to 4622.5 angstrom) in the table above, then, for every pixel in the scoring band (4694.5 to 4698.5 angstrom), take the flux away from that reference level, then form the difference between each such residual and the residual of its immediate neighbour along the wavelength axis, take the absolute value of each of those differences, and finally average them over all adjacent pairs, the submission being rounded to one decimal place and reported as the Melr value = 1.5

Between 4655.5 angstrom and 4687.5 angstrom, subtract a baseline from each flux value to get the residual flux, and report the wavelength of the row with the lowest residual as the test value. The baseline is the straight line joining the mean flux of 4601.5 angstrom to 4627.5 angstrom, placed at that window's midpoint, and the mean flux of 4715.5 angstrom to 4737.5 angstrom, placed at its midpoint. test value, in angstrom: 4674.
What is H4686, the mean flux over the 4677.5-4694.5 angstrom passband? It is 10.2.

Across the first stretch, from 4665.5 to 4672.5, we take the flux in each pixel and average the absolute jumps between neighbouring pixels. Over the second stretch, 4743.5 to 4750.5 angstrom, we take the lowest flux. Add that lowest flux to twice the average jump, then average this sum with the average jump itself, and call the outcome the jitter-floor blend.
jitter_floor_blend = 6.4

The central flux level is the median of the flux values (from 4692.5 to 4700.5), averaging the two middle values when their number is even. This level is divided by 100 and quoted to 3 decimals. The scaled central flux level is 0.101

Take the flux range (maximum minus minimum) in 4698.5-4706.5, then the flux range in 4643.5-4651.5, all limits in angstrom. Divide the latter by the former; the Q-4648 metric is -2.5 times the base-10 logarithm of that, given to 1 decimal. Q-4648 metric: 0.4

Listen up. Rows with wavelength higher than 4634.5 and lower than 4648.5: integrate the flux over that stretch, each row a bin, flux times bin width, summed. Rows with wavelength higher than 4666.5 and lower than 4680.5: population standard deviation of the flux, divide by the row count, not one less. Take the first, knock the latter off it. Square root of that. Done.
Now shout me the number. 11.3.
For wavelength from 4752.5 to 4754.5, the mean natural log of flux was 2.48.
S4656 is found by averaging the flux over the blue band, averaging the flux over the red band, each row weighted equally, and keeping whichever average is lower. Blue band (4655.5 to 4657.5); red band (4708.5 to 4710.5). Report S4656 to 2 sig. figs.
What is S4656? 9.0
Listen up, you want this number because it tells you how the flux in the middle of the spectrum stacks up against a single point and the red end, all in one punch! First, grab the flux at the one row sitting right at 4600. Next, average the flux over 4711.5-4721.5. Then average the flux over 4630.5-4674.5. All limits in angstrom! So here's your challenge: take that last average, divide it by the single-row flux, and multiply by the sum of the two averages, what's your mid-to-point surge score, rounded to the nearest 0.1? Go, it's 20.3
